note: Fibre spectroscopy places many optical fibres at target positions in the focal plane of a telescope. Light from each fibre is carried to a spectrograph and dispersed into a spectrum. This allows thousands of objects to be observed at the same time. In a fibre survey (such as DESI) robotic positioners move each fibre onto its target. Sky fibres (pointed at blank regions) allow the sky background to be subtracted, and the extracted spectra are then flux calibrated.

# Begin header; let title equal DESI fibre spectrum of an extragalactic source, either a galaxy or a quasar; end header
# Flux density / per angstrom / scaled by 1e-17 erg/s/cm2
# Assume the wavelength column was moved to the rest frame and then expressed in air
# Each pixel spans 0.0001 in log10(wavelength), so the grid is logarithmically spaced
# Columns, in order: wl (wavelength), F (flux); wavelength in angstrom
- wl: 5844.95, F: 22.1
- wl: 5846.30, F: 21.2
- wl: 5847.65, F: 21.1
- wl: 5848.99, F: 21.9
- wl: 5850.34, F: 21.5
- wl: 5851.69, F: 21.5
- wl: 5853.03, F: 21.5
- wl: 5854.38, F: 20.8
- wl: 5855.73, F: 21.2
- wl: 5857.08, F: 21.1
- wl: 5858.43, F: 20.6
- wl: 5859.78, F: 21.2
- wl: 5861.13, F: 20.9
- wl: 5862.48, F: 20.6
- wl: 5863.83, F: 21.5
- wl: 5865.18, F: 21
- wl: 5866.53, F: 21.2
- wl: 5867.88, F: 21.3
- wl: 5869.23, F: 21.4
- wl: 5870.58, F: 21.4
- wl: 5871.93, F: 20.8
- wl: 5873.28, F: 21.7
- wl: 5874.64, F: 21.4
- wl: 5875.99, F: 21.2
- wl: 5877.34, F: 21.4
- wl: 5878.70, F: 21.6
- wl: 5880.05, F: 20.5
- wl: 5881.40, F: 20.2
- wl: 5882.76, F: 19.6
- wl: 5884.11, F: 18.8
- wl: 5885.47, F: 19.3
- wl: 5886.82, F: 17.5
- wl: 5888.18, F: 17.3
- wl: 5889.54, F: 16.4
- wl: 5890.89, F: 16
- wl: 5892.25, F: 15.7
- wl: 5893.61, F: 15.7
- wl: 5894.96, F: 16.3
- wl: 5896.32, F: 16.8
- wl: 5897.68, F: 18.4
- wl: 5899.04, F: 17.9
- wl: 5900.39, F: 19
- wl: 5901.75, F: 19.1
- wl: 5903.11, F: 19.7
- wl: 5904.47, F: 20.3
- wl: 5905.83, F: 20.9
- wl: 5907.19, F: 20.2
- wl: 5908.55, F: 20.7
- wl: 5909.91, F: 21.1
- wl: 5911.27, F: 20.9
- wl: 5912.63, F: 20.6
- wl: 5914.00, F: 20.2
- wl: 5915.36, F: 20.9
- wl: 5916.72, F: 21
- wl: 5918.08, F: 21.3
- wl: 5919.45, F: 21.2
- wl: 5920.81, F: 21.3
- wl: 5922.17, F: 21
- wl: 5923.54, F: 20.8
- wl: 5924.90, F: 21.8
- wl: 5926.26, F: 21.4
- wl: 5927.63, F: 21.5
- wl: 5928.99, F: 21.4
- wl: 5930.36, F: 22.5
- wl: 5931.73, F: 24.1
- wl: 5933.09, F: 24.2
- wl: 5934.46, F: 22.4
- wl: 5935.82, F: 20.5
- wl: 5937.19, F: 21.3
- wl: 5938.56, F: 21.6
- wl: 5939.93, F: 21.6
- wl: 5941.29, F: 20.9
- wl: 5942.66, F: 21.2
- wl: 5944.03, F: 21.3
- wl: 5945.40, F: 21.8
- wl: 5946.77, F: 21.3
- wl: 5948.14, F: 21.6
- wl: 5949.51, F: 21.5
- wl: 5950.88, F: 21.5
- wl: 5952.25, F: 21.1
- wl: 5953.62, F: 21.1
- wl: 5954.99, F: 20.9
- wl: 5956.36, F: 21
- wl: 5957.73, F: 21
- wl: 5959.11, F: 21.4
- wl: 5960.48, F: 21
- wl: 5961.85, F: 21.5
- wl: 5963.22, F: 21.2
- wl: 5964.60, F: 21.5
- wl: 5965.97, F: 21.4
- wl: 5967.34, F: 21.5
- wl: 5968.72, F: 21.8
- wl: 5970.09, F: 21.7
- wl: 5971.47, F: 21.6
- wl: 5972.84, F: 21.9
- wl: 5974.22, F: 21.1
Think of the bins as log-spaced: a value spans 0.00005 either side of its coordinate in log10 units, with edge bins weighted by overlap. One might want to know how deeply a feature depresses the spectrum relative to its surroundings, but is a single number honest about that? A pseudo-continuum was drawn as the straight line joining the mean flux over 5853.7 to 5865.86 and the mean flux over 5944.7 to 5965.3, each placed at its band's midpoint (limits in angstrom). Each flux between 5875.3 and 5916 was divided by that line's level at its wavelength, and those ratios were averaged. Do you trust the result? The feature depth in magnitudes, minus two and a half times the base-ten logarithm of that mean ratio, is 0.11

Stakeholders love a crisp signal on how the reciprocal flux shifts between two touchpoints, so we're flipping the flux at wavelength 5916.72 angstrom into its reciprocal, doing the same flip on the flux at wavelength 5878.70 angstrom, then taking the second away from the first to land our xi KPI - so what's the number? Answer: 0.001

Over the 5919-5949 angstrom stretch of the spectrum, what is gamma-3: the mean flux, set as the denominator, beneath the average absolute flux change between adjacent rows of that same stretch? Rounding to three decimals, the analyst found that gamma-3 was 0.027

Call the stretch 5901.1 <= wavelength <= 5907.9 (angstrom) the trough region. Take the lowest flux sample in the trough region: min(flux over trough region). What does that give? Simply 19.1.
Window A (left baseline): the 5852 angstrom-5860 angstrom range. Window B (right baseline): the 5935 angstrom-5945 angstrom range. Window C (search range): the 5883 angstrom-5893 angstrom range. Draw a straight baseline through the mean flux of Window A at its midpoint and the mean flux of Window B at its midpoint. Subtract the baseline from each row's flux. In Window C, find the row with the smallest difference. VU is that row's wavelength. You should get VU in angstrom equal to 5892.25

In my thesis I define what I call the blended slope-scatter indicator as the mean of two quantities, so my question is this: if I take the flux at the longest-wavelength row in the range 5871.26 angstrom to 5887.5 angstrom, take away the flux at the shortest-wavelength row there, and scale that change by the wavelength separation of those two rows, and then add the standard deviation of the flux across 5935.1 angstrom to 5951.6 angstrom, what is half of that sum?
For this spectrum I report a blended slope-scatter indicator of 0.1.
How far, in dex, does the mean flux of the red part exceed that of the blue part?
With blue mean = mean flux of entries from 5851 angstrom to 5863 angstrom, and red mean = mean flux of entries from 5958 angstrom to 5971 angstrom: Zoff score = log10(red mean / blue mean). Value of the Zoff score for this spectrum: 0.008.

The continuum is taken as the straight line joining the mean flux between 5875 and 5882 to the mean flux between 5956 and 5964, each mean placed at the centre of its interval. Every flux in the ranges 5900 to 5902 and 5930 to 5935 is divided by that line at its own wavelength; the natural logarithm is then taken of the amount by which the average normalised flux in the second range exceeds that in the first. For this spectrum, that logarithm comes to -1.6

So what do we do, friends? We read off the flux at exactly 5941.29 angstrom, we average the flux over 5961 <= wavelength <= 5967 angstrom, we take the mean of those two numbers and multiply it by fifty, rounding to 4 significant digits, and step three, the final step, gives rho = 1058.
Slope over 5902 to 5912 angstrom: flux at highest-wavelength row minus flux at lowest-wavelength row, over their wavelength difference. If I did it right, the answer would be 0.15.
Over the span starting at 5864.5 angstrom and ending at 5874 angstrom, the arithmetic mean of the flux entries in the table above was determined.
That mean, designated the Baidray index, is 21.3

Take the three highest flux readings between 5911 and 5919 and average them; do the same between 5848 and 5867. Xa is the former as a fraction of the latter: 0.97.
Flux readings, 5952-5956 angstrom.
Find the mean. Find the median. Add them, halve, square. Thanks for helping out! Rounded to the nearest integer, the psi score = 444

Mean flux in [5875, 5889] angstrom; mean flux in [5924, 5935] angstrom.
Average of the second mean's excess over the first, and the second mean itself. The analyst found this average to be 12.5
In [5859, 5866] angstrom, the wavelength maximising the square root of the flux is 5863.83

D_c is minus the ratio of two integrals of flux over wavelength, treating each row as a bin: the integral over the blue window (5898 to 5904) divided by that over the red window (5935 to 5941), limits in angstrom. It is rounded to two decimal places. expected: -0.89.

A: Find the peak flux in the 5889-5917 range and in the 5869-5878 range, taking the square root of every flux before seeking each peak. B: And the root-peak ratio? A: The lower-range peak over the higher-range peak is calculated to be 1.01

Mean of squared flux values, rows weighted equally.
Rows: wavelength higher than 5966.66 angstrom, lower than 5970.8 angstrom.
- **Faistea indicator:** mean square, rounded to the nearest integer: 469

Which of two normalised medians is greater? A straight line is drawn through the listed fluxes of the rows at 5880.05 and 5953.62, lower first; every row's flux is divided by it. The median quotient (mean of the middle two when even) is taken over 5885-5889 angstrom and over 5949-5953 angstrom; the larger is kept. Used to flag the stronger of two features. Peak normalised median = 1.02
